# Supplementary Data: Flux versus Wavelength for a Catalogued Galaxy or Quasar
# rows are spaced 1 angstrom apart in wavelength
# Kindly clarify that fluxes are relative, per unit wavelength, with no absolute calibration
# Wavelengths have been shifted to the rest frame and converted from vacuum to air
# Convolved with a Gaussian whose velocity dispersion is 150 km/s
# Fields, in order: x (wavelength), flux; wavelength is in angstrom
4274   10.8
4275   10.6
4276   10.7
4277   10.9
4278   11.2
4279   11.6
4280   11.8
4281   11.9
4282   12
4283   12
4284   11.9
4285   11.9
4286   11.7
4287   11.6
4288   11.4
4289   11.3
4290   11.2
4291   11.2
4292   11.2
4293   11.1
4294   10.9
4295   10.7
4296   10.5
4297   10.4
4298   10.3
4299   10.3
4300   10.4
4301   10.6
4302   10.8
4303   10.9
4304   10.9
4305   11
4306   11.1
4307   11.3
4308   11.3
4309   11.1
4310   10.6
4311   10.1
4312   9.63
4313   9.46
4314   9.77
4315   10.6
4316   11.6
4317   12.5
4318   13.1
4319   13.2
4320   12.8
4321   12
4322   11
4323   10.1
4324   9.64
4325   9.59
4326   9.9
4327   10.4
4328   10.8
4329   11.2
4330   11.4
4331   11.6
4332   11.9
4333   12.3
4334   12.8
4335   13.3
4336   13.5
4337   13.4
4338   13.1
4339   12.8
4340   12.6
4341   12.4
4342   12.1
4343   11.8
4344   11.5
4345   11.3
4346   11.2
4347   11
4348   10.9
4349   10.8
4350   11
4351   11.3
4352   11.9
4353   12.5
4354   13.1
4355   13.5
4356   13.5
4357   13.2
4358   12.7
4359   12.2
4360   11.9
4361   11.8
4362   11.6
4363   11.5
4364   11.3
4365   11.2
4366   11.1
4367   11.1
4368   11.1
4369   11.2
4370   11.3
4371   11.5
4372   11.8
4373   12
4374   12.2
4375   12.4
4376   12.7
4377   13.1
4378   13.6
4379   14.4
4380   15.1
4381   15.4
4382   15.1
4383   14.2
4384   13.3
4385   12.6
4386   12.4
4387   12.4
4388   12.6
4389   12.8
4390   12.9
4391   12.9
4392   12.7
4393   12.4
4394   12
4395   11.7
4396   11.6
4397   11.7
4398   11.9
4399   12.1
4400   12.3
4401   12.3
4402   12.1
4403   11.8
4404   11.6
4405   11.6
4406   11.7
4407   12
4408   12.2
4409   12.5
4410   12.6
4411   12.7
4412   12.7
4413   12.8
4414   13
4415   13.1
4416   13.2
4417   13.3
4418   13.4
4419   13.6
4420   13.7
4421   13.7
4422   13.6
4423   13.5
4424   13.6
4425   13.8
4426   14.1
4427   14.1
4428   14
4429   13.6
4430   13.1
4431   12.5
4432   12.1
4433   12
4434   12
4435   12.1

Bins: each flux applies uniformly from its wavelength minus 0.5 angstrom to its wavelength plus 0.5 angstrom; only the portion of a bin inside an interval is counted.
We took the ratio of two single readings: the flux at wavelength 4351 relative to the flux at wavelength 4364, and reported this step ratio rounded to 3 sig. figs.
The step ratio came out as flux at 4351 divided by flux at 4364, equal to 1.00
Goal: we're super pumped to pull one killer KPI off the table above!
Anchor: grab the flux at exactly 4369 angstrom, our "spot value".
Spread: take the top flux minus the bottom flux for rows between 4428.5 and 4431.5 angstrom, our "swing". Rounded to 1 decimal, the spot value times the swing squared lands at 13.6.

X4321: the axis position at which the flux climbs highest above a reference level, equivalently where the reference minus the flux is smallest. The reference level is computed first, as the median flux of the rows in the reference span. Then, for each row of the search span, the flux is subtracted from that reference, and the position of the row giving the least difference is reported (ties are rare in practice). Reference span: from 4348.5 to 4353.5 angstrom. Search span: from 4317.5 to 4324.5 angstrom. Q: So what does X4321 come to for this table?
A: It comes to 4319 angstrom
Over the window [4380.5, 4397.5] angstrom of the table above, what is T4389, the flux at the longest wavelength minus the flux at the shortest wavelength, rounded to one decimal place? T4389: -3.7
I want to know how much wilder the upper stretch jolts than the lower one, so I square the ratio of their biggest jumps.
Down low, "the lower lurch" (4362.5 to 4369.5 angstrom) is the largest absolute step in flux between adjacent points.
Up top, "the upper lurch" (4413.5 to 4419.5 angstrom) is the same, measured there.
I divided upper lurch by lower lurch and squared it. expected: 1.0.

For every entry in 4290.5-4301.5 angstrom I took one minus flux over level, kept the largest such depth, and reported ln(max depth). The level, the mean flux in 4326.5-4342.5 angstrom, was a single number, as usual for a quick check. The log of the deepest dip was -1.85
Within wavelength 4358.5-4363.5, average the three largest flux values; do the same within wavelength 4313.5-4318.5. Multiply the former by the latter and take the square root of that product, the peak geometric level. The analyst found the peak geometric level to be 12.2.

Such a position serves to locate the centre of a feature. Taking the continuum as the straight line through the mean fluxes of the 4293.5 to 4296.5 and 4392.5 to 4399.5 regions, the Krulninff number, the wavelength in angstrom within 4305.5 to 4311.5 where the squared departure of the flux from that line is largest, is 4311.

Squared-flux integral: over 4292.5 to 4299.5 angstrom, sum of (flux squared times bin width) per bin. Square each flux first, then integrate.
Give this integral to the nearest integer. 787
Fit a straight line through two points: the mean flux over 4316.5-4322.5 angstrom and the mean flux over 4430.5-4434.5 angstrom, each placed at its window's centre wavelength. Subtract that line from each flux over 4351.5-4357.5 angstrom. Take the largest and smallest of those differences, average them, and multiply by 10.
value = 4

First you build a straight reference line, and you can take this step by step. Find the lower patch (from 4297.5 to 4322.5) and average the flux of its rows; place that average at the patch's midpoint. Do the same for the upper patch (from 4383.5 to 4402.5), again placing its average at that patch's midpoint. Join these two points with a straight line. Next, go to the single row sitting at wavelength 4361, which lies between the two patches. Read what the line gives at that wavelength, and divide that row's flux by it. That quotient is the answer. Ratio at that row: 1.00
